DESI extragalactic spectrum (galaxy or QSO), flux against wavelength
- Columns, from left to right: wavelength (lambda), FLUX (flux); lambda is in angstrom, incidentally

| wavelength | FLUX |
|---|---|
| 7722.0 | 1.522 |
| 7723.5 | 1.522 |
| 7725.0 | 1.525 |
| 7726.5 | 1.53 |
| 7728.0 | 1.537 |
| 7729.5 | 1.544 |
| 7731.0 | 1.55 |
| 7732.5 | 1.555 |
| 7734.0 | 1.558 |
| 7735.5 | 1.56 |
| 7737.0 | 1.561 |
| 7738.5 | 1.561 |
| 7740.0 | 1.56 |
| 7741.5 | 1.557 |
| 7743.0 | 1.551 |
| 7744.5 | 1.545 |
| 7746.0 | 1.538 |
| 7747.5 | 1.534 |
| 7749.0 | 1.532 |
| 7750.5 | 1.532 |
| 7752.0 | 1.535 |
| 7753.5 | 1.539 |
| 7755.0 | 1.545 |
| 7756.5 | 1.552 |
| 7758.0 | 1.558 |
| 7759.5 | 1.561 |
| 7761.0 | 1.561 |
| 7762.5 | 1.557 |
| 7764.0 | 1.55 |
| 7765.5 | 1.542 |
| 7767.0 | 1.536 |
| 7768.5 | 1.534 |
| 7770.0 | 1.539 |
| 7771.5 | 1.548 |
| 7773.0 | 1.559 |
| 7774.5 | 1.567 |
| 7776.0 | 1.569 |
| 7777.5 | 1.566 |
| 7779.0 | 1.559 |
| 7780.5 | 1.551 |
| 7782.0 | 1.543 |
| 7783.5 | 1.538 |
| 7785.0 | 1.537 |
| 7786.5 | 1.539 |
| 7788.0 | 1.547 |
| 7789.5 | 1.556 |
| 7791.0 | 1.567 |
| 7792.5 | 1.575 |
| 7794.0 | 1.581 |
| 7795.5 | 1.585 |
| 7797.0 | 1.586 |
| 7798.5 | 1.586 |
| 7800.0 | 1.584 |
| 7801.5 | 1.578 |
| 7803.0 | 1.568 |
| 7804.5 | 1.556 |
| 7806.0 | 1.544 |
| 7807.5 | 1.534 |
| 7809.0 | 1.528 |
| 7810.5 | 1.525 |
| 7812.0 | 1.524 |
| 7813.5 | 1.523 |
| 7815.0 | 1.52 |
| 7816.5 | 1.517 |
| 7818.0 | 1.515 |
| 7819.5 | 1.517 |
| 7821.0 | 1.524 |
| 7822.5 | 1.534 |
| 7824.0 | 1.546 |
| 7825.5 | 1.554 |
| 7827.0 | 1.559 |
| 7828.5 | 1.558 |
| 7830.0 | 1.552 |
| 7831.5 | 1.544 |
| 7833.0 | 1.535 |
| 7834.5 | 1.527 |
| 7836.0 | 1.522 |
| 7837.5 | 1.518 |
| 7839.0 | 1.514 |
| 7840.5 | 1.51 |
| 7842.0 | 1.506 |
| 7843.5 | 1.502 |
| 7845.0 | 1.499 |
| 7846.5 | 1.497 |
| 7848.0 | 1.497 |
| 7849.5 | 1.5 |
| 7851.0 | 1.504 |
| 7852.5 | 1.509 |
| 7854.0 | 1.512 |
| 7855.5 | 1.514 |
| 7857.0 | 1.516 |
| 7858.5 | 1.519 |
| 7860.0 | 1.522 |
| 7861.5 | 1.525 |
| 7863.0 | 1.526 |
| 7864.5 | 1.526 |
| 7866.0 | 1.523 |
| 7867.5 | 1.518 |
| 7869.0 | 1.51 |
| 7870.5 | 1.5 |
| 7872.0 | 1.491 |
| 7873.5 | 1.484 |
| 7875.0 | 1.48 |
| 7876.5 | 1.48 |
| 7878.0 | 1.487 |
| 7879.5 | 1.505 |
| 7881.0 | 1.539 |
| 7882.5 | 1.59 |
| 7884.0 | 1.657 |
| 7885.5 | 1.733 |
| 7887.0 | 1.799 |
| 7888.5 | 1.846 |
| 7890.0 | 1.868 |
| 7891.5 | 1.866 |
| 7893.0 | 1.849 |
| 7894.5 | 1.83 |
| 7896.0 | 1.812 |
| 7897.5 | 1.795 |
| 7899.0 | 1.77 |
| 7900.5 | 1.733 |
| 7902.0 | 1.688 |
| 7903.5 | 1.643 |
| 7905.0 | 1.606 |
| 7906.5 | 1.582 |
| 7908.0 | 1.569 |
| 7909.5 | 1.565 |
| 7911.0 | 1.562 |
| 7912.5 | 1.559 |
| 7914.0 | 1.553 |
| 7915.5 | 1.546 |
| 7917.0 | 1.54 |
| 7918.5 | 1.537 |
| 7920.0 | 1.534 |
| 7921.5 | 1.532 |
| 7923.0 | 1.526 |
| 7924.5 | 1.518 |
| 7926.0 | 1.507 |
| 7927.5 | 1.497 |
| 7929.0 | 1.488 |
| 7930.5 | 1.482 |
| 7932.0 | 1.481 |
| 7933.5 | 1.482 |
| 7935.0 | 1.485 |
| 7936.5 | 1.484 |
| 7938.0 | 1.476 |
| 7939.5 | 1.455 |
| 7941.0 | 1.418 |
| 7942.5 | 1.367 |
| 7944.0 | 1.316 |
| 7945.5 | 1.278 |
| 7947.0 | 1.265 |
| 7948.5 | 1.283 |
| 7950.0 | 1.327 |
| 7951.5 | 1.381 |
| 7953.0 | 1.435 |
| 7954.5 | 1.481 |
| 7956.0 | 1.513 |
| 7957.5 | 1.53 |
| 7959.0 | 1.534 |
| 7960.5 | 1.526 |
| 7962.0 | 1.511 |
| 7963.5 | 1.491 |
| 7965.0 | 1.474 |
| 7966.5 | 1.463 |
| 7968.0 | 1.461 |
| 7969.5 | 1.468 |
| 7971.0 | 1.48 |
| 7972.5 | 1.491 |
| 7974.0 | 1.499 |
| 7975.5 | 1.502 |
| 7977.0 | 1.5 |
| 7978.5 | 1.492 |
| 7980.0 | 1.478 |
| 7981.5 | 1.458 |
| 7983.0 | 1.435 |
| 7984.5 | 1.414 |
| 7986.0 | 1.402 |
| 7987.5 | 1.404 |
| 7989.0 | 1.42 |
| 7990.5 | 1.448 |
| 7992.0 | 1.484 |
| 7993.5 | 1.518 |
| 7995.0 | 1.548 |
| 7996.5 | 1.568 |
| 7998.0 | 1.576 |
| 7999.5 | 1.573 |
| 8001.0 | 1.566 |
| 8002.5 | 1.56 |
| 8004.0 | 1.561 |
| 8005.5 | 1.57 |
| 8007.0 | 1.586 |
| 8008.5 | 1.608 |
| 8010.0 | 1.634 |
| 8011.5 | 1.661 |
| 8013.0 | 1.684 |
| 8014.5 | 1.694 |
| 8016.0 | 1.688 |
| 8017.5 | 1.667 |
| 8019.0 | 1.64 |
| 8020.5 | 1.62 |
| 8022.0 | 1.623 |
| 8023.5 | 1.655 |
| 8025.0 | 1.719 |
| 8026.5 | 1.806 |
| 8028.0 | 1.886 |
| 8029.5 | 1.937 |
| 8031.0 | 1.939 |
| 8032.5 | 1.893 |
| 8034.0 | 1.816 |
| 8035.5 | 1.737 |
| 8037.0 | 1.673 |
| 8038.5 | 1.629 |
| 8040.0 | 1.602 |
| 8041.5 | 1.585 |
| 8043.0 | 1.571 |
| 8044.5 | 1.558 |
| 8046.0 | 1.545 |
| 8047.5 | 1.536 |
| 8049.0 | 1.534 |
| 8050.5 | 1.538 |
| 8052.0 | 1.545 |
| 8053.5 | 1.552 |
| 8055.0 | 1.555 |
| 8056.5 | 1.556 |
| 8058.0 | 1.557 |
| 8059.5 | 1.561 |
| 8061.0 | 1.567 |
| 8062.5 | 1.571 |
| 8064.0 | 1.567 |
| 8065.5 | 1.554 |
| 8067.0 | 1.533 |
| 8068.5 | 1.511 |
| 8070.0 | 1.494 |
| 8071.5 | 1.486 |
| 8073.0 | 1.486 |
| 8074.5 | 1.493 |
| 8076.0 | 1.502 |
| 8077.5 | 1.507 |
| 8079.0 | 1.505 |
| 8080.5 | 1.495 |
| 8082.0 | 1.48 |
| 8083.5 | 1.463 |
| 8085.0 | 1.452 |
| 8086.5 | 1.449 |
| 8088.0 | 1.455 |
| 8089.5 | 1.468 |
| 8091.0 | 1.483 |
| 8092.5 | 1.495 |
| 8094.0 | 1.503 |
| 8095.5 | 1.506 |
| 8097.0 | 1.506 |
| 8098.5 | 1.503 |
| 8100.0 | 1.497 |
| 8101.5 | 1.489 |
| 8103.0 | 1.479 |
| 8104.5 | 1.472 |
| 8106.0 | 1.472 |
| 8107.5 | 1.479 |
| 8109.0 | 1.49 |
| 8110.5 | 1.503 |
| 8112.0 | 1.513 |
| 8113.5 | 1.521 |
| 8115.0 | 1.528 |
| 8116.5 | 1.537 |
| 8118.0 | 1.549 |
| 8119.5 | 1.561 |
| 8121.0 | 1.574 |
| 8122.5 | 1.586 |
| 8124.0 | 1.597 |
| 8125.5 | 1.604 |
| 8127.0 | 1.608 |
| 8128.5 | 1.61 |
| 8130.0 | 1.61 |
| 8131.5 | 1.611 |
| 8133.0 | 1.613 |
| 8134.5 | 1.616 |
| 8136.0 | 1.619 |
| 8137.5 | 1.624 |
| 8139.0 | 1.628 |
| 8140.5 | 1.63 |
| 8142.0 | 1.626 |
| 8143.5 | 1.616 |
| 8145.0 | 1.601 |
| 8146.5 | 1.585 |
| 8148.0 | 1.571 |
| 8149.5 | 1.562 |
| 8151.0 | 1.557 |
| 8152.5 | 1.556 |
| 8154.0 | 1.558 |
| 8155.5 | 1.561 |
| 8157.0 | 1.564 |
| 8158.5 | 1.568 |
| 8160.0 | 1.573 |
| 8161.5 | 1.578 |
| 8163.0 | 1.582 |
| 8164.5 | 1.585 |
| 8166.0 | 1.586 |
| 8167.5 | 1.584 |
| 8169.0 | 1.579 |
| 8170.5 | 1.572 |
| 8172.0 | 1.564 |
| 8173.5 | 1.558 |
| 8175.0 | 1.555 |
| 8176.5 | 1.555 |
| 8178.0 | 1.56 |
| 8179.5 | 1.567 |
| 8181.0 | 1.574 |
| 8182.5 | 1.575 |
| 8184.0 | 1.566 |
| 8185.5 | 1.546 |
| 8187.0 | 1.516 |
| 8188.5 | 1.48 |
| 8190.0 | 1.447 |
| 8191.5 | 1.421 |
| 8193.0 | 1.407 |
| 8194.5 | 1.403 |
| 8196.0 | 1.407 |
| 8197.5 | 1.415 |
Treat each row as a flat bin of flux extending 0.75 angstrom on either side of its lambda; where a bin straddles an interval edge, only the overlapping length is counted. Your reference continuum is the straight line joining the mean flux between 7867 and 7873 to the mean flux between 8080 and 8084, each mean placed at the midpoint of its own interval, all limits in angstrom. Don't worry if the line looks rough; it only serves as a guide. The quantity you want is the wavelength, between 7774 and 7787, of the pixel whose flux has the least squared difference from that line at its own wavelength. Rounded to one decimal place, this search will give 7785.0 angstrom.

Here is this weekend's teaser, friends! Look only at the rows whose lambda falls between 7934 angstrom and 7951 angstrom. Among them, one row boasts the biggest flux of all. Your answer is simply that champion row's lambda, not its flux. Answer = 7935.0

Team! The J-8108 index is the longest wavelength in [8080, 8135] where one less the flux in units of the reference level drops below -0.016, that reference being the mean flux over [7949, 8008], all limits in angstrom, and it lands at 8134.5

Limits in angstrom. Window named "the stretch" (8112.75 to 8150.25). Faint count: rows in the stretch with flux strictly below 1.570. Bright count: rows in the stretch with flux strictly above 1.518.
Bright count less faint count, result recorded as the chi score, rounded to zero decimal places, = 19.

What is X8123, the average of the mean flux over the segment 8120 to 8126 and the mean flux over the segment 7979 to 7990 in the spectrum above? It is 1.51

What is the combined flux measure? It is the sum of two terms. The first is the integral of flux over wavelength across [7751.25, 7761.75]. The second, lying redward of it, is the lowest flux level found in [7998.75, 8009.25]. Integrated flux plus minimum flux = 17.8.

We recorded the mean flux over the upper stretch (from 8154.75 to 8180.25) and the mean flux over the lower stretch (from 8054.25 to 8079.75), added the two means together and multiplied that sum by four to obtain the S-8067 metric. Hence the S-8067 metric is 12.4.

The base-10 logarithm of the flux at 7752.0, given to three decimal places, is 0.186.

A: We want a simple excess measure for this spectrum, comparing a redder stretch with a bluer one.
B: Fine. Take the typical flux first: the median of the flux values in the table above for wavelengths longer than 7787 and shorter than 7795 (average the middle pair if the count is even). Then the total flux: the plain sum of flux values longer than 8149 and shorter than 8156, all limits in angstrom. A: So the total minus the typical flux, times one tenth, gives 0.623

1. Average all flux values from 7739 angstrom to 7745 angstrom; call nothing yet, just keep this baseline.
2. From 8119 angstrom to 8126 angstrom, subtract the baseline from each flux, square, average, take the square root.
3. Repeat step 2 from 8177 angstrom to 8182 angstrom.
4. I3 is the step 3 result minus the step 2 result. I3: -0.02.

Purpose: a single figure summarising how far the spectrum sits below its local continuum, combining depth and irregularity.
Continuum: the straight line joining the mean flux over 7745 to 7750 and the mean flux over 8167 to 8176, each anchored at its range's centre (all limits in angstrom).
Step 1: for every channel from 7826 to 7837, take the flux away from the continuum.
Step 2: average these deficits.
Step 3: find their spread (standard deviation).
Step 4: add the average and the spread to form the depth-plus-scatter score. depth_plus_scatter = 0.01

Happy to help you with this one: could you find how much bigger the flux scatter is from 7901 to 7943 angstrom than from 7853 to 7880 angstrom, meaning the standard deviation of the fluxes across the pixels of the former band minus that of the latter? 0.048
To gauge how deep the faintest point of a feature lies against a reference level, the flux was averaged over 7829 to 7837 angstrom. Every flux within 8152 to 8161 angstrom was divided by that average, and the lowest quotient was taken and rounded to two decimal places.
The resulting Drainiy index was 1.01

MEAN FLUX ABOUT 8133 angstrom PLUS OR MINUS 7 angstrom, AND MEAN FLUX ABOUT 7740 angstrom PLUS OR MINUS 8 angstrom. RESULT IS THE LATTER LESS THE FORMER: -0.063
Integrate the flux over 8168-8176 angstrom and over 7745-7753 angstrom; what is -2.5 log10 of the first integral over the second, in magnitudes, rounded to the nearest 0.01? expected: -0.02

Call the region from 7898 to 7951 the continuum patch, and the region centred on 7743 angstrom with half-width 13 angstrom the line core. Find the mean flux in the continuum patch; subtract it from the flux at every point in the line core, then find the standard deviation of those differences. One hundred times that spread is 1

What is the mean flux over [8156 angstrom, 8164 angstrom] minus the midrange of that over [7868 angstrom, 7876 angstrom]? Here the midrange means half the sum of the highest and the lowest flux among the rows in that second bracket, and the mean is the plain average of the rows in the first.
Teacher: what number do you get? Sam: 0.078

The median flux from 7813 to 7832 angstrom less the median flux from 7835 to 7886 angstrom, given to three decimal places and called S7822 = 0.023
